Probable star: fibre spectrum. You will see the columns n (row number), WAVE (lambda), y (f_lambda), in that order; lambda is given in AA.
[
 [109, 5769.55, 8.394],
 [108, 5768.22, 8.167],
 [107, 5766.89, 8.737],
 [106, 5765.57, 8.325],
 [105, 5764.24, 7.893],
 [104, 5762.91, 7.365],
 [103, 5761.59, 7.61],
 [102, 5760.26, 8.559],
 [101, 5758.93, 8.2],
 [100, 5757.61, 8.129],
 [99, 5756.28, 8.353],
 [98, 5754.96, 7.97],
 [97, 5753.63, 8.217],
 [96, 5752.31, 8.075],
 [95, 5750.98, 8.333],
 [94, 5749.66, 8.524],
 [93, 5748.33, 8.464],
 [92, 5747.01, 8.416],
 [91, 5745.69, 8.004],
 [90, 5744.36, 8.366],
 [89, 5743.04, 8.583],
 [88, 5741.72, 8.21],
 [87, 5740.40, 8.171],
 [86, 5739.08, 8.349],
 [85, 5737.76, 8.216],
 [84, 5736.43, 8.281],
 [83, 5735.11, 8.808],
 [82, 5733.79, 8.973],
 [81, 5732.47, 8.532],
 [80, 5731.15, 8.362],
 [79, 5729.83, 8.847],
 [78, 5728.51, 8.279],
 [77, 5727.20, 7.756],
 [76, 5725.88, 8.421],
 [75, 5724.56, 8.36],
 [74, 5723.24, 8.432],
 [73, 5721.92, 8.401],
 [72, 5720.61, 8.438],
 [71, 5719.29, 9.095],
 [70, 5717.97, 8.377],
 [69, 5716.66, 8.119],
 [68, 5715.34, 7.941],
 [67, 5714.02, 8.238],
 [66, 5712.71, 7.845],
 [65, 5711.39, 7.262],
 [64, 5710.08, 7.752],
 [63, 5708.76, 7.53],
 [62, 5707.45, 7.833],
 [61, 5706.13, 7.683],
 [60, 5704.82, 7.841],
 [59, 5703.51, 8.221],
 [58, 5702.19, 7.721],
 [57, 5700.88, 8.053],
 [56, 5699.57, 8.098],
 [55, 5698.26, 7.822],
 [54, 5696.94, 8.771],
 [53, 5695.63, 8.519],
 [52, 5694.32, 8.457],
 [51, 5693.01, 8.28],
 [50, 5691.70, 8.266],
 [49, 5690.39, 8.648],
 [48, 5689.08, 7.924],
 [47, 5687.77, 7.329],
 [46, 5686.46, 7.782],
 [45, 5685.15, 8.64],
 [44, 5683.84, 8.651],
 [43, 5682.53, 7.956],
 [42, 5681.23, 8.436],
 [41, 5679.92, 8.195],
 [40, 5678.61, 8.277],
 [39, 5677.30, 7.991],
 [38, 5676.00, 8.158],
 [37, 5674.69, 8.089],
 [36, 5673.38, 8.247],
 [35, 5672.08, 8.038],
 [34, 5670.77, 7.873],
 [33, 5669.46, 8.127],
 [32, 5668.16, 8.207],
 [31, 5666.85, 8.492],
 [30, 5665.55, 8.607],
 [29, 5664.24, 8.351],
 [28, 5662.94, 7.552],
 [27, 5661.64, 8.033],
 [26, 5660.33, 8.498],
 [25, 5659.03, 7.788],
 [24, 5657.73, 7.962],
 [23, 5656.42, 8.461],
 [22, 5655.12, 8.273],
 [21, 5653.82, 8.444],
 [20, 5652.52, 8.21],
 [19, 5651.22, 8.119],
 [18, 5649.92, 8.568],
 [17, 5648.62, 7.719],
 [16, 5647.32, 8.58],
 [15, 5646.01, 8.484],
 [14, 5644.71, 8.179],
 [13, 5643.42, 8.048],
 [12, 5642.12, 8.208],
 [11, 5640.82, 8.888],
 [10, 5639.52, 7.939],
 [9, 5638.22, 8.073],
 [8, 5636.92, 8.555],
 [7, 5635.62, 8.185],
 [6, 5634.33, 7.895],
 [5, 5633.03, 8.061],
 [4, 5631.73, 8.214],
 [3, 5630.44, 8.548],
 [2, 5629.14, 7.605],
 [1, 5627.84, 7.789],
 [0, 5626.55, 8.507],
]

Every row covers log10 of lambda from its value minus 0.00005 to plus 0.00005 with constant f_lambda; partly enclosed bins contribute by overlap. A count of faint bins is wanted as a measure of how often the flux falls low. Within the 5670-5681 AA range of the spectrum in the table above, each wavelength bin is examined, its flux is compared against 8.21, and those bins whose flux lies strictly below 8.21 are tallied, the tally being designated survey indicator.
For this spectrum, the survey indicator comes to 6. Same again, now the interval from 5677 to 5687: 4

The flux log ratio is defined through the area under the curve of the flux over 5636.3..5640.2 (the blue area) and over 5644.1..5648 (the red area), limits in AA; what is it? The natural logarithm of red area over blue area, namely 0.03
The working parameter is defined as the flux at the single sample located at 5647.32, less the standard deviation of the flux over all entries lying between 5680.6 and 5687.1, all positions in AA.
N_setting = 8.2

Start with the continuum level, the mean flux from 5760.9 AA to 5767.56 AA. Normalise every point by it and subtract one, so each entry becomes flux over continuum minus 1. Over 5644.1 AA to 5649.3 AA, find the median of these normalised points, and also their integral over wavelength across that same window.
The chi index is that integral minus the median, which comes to 0.12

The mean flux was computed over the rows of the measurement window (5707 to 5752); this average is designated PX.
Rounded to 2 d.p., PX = 8.28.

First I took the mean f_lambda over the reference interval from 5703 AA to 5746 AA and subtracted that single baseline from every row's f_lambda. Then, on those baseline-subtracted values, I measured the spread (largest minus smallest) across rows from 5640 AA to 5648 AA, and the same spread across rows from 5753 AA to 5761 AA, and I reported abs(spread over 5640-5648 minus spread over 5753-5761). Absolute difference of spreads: 0.25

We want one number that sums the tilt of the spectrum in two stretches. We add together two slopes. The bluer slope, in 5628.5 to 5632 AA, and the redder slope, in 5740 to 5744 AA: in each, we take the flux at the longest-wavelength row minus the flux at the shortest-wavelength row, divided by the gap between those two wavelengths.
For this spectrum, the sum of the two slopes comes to 0.4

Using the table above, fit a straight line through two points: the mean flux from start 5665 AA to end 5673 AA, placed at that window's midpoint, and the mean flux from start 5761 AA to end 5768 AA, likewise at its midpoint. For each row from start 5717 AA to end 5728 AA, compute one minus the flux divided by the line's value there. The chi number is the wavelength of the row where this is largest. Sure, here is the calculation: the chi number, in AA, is 5727.20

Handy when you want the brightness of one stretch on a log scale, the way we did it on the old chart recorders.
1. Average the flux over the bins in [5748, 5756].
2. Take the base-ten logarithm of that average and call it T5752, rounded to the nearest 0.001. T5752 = 0.917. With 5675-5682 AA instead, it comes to 0.914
